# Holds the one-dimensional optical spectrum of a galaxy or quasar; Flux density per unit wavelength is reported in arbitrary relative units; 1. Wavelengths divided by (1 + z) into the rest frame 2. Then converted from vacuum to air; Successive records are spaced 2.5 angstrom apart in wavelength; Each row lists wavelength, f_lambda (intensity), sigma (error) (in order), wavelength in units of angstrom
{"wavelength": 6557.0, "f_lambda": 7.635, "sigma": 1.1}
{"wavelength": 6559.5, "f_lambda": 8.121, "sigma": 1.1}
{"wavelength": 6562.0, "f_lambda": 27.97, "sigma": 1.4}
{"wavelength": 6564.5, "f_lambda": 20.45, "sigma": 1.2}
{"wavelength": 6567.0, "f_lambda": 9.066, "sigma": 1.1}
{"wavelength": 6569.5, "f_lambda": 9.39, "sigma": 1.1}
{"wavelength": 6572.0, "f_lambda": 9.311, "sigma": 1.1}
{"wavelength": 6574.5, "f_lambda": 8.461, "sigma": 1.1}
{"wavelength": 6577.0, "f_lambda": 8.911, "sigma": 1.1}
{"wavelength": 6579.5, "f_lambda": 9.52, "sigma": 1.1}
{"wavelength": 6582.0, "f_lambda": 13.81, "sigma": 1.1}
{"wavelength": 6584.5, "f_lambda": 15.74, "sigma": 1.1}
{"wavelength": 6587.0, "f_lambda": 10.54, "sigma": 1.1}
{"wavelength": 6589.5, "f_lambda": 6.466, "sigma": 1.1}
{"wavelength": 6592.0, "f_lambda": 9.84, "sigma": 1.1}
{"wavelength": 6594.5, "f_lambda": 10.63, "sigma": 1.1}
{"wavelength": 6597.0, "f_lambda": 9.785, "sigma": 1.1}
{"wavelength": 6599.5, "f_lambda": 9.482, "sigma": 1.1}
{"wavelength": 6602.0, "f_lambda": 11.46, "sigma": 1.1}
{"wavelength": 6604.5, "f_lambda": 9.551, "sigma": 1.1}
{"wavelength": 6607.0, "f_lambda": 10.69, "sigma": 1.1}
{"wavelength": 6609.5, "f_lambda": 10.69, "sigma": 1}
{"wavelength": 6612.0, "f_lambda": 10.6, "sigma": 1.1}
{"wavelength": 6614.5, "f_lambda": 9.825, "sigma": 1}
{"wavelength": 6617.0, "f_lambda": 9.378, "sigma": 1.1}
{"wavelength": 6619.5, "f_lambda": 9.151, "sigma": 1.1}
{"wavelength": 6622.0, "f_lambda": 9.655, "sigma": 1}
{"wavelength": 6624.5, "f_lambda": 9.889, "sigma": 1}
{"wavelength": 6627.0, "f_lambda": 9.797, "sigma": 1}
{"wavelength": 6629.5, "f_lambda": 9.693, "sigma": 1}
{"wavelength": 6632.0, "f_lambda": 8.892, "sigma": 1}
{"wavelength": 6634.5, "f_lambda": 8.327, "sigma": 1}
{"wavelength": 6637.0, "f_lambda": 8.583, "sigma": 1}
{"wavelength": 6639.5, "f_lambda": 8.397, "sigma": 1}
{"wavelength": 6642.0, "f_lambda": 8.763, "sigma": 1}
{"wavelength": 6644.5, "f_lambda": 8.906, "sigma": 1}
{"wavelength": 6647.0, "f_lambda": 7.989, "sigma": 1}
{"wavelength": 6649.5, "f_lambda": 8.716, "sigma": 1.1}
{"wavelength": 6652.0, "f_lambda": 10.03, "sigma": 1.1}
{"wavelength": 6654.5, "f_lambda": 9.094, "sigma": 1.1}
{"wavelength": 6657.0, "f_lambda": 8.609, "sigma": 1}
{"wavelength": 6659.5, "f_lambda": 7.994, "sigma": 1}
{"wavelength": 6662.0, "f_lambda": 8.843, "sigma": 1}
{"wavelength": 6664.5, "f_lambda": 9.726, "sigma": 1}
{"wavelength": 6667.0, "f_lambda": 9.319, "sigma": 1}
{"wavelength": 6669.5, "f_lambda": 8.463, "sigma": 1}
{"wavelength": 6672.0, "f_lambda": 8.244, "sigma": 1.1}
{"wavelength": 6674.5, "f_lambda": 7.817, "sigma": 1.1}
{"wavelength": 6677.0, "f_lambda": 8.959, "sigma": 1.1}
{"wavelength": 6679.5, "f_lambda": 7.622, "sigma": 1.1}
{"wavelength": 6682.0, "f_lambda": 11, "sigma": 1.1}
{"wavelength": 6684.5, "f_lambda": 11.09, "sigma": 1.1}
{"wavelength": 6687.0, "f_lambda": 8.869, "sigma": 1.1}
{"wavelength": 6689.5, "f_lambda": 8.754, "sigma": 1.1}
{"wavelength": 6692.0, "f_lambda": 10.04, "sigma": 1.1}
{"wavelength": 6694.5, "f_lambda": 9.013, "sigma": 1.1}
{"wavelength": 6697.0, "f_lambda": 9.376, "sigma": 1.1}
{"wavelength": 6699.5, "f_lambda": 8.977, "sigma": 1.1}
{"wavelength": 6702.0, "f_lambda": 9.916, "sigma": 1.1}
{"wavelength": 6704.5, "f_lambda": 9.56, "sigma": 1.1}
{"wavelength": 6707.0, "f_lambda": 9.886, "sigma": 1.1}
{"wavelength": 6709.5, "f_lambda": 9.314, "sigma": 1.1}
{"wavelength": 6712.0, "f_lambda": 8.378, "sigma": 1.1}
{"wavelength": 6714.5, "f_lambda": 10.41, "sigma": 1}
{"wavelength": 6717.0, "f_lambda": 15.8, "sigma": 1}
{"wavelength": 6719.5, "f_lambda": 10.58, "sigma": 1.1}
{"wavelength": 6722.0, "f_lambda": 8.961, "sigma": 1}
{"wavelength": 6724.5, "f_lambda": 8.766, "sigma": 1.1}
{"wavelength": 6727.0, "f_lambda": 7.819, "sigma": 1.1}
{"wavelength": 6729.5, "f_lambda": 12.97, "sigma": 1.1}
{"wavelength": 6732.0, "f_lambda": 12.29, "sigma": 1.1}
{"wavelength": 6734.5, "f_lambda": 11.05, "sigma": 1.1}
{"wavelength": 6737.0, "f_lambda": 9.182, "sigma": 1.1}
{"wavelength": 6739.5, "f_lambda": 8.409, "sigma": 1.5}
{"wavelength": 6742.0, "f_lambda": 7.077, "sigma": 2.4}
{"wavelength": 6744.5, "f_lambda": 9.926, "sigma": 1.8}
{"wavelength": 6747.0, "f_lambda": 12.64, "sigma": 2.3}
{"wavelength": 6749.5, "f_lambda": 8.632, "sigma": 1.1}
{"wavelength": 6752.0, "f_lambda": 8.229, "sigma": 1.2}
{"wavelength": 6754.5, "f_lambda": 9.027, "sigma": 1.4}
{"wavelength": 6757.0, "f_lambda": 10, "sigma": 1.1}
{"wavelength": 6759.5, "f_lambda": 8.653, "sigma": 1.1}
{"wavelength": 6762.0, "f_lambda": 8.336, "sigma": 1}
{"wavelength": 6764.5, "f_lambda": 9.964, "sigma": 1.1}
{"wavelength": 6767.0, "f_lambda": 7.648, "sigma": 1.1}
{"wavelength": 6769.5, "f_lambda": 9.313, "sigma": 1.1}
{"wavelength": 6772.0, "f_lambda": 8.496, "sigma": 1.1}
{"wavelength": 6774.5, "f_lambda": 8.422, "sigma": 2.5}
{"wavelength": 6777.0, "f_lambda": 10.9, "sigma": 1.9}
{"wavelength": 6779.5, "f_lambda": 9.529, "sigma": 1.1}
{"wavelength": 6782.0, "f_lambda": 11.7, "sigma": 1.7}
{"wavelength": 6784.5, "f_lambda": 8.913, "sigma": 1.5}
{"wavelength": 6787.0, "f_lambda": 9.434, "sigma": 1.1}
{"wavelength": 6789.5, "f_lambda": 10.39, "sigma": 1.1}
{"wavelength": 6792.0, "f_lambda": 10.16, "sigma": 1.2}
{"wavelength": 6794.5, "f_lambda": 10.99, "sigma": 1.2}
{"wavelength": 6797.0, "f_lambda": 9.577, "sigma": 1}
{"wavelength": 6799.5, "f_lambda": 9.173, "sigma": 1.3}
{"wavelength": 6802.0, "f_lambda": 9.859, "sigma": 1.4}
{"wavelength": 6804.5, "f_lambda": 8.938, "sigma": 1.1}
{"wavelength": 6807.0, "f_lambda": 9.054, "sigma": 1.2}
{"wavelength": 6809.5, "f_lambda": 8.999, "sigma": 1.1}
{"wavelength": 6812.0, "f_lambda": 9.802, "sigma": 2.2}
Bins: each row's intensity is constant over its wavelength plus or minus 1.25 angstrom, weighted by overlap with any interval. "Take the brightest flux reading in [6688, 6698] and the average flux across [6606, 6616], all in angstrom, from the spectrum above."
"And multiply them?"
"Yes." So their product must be 105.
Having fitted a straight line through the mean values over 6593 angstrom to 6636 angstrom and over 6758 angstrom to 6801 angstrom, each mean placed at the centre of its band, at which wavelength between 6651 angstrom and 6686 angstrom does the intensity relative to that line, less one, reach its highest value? 6684.5 angstrom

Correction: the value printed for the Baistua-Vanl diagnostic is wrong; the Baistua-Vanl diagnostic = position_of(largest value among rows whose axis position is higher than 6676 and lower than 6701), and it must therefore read 6684.5 angstrom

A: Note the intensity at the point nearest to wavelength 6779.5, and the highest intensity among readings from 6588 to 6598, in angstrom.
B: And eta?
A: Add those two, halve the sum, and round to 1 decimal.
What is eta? 10.1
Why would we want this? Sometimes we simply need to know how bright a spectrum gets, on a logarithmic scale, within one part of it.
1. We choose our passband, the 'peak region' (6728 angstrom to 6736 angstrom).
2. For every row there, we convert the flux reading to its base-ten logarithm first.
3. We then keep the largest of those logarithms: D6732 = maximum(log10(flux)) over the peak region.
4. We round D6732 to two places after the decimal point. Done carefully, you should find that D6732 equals 1.11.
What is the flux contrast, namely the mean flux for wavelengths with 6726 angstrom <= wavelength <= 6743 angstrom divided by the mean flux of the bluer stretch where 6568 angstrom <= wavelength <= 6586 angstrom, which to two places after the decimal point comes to 0.92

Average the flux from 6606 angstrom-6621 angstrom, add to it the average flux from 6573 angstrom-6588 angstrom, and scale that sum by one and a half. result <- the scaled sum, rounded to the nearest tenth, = 31.8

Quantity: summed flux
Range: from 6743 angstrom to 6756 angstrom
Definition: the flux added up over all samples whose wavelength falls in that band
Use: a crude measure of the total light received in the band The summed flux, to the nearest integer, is 48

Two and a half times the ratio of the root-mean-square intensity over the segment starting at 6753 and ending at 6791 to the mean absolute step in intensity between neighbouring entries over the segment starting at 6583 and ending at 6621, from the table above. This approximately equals 16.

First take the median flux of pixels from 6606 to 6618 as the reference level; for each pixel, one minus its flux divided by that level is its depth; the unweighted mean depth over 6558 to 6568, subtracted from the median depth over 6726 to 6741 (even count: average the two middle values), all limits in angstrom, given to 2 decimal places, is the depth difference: 0.59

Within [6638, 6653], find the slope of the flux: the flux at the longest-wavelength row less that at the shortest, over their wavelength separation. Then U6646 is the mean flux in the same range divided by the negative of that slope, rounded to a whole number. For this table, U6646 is -67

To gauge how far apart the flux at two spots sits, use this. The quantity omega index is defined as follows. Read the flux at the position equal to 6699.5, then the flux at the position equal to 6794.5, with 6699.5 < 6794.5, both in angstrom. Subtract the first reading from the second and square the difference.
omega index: 4.1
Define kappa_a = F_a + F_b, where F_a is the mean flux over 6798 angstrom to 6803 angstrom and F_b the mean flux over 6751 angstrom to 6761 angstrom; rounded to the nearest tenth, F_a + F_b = 18.5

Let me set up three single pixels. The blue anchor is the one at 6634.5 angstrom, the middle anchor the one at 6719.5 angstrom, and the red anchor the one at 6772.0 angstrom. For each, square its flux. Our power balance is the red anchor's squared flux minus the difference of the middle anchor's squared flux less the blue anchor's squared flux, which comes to 30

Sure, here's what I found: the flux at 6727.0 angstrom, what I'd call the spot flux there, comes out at 7.819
